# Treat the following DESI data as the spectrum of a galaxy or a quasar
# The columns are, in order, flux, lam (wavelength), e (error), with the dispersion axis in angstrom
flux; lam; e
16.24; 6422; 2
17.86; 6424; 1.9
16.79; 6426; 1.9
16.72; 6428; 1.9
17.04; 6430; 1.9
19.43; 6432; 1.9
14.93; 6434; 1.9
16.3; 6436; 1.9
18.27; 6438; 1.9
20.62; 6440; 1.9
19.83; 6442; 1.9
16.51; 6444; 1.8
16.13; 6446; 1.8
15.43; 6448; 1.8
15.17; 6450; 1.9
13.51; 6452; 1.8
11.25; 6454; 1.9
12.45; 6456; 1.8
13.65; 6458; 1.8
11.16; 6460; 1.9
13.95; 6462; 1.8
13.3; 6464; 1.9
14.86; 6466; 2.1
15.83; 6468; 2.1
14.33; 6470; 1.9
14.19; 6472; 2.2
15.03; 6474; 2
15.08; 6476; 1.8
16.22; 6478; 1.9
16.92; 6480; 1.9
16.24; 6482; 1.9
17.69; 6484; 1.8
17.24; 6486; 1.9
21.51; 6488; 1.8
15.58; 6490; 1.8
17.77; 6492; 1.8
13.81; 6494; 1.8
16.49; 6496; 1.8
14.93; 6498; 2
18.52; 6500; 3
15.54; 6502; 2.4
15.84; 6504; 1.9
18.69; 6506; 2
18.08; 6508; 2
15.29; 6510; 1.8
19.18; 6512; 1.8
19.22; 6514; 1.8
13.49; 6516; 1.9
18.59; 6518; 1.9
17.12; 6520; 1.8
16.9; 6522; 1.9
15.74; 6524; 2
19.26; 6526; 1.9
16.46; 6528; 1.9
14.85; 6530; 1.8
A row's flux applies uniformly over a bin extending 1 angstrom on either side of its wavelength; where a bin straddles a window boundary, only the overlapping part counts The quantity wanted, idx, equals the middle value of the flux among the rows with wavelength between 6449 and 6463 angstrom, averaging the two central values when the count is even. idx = 13.5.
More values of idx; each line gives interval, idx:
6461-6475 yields 14.3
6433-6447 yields 16.5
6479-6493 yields 17.2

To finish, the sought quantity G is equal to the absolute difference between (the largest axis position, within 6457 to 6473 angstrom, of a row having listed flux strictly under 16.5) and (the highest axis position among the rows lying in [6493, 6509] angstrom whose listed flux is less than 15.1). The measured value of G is 26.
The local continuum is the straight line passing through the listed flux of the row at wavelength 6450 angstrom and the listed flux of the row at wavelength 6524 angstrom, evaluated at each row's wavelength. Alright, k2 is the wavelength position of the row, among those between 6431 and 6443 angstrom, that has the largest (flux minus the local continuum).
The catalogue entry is 6440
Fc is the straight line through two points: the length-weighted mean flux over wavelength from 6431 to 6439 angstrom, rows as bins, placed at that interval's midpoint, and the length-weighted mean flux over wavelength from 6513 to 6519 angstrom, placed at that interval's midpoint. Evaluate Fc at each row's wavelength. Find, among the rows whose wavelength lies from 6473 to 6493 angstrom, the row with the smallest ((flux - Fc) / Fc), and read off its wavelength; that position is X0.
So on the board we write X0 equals 6474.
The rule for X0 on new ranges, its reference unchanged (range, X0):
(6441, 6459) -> 6454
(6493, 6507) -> 6494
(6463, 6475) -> 6464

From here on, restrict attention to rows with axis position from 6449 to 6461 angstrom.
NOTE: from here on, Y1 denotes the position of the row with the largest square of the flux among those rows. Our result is 6450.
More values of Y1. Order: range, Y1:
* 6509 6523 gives 6514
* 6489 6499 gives 6492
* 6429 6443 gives 6440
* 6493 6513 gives 6512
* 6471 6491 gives 6488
